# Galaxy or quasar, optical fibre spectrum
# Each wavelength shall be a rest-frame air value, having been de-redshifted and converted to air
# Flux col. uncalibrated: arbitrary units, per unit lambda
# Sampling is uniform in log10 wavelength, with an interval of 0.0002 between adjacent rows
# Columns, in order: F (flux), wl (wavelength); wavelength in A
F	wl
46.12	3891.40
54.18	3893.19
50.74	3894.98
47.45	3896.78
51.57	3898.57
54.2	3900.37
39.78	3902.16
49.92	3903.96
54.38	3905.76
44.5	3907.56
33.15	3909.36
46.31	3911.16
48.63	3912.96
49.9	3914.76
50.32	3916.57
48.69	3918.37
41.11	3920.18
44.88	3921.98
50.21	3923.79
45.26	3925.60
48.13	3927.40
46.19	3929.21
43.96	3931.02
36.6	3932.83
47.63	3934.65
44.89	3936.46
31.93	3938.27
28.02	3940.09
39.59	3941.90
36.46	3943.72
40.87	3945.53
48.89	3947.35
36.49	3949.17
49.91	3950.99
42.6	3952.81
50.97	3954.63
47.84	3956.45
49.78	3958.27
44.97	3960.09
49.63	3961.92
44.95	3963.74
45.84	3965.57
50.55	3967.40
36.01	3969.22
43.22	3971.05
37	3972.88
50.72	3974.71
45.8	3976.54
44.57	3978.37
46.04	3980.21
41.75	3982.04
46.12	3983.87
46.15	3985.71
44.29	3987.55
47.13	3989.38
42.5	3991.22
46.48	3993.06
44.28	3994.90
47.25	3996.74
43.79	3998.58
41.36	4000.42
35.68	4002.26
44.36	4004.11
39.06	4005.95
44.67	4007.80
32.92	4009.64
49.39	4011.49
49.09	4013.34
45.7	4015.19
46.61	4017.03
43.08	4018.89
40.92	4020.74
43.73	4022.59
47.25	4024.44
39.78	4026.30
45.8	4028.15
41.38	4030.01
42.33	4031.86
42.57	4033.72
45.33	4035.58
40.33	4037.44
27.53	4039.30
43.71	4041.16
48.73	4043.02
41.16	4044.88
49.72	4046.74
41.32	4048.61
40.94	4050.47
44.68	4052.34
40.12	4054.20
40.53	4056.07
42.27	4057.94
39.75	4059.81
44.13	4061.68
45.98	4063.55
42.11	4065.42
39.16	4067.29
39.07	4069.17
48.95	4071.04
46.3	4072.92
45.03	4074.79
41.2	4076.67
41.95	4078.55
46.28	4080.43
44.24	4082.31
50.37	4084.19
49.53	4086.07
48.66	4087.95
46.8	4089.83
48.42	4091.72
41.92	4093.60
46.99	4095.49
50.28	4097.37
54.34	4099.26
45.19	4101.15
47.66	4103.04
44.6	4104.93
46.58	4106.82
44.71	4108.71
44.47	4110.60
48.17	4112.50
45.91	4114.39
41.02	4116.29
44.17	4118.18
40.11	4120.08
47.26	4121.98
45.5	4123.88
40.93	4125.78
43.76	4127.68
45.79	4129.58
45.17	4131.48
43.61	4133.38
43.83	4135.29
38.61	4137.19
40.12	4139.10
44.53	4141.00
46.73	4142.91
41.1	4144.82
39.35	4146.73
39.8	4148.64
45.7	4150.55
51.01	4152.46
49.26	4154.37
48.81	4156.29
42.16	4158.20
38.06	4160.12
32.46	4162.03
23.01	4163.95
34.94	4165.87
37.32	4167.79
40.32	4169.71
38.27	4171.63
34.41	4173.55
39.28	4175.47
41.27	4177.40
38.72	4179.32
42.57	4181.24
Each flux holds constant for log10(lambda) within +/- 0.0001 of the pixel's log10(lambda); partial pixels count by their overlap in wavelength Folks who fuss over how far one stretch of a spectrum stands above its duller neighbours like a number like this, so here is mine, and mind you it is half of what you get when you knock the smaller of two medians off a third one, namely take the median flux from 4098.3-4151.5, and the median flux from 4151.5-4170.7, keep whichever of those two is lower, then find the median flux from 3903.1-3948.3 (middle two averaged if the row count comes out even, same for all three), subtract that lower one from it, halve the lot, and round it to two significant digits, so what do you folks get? 3.0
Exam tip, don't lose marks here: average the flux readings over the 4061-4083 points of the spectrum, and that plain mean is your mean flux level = 43.7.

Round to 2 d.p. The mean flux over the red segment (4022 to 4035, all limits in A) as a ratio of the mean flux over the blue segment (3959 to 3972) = 0.96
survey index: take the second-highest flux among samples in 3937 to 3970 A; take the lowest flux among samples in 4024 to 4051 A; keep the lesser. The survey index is 28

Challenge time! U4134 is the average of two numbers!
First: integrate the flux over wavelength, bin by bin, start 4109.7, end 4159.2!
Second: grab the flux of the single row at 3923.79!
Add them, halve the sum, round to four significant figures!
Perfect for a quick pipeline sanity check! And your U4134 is 1117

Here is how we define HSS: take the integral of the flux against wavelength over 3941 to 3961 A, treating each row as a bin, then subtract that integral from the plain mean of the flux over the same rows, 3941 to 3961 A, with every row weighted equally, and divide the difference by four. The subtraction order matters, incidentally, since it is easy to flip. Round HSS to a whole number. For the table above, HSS -211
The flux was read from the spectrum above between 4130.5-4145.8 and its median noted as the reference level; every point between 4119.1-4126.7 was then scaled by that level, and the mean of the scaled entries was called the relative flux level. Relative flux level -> 0.99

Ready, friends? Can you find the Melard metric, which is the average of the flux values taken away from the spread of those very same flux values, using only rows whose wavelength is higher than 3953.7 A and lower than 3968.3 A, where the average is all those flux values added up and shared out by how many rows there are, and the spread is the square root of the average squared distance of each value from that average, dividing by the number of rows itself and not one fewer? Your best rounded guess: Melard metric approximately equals -46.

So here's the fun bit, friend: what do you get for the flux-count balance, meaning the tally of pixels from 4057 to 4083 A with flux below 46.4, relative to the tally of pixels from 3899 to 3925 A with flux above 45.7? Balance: 1.44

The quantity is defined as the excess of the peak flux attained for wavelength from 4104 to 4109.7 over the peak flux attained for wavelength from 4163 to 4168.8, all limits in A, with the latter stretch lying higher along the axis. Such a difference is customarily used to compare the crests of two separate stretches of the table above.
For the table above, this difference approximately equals 9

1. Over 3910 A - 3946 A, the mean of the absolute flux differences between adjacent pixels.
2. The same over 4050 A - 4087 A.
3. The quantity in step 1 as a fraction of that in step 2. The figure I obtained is 1.58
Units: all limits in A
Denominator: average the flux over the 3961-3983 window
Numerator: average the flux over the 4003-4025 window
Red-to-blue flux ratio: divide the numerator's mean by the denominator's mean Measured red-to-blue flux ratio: 0.98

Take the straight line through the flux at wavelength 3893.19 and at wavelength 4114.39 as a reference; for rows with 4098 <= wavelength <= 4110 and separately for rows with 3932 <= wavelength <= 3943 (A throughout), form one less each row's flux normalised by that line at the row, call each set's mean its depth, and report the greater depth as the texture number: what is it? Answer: 0.27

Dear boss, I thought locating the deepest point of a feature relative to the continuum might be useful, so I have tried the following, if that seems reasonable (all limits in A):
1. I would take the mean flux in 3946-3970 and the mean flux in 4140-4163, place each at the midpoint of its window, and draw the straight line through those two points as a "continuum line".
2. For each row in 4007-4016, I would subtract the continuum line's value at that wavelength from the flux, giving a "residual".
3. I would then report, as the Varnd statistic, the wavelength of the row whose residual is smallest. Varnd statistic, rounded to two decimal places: 4009.64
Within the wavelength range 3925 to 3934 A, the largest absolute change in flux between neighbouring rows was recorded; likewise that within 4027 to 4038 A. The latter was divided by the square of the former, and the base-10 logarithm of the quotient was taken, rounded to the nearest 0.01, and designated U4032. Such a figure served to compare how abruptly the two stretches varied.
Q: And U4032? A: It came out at -1.03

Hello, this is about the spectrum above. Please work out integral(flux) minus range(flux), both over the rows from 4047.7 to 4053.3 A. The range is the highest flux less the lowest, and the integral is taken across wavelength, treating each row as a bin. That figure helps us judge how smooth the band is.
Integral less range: 233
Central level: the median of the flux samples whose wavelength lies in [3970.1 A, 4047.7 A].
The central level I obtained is 44.3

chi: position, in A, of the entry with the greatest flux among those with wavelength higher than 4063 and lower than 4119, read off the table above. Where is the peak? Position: 4099.26 A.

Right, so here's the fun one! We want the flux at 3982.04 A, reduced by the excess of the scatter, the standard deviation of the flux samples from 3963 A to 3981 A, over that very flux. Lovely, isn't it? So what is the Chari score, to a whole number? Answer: 79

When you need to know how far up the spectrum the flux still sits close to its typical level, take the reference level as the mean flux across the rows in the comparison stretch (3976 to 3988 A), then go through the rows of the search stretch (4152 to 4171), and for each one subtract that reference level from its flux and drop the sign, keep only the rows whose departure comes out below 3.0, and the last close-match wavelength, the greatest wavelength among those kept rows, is 4158.20 A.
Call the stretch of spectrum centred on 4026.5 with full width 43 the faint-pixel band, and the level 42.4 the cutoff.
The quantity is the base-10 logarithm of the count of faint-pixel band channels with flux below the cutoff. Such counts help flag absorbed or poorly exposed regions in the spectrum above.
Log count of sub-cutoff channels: 1.0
